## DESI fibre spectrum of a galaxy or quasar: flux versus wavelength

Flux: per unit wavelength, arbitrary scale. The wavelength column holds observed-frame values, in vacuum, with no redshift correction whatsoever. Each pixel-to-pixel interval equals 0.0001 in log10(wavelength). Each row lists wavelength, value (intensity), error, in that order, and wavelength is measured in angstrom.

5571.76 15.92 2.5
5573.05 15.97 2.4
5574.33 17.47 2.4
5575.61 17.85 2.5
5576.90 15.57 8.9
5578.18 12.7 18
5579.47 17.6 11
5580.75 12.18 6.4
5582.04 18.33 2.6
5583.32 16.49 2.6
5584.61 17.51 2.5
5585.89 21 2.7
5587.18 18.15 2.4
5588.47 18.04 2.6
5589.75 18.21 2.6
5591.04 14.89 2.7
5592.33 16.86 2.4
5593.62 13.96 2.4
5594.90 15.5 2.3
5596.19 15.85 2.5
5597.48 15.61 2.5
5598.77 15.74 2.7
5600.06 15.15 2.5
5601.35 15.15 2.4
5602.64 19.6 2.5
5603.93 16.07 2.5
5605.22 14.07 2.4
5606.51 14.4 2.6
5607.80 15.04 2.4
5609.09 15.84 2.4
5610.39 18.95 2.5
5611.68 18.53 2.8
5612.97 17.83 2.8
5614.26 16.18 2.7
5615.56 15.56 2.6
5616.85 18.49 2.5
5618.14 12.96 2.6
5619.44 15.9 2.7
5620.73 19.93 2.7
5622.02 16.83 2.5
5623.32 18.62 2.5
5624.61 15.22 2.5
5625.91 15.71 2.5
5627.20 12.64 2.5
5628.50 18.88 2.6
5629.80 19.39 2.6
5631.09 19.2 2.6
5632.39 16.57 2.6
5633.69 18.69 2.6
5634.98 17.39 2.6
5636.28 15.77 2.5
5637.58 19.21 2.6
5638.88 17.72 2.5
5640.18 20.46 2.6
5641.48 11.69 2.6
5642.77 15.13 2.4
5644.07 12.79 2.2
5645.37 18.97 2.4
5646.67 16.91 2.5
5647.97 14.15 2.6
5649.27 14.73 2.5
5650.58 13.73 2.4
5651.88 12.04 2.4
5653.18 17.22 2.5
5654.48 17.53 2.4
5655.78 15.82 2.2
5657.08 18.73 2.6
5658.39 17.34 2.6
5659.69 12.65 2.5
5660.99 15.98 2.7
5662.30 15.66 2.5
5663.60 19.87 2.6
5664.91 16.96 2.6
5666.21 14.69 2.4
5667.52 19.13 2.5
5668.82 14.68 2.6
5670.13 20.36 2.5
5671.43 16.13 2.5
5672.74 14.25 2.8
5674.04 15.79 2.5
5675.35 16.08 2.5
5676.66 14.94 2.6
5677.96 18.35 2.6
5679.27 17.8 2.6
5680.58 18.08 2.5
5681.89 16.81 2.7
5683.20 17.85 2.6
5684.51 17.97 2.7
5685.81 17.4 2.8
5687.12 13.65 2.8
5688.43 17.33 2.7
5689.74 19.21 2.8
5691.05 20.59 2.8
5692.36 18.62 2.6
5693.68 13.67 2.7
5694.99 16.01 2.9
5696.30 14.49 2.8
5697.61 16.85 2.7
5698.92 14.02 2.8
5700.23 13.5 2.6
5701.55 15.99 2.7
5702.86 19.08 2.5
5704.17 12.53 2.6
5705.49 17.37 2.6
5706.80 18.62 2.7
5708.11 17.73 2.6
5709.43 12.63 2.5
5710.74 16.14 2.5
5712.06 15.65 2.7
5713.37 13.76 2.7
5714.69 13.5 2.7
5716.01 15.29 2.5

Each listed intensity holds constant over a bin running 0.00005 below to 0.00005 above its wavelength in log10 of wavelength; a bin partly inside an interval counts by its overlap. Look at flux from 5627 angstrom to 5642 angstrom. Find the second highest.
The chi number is 19.39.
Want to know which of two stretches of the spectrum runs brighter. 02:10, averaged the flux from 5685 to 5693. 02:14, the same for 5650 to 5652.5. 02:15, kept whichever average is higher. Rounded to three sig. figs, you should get 17.8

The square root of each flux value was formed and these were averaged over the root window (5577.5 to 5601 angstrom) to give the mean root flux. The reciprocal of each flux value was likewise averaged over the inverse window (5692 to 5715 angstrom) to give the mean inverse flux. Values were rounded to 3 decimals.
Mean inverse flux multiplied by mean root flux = 0.264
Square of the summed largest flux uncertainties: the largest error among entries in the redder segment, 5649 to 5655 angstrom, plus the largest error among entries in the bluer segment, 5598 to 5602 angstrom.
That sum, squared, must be 27.0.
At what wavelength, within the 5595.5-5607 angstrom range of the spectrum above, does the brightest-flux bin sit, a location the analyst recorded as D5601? 5602.64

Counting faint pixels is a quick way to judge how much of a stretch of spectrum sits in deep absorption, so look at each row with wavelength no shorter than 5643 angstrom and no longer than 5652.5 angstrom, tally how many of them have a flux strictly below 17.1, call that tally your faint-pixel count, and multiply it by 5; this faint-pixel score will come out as 30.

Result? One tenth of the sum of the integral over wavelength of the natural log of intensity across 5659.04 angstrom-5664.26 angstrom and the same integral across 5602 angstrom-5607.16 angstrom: 2.87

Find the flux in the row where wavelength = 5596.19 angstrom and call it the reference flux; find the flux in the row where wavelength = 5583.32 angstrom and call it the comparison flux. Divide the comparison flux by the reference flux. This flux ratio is 1.04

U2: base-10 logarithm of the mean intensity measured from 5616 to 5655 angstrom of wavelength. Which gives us 1.22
